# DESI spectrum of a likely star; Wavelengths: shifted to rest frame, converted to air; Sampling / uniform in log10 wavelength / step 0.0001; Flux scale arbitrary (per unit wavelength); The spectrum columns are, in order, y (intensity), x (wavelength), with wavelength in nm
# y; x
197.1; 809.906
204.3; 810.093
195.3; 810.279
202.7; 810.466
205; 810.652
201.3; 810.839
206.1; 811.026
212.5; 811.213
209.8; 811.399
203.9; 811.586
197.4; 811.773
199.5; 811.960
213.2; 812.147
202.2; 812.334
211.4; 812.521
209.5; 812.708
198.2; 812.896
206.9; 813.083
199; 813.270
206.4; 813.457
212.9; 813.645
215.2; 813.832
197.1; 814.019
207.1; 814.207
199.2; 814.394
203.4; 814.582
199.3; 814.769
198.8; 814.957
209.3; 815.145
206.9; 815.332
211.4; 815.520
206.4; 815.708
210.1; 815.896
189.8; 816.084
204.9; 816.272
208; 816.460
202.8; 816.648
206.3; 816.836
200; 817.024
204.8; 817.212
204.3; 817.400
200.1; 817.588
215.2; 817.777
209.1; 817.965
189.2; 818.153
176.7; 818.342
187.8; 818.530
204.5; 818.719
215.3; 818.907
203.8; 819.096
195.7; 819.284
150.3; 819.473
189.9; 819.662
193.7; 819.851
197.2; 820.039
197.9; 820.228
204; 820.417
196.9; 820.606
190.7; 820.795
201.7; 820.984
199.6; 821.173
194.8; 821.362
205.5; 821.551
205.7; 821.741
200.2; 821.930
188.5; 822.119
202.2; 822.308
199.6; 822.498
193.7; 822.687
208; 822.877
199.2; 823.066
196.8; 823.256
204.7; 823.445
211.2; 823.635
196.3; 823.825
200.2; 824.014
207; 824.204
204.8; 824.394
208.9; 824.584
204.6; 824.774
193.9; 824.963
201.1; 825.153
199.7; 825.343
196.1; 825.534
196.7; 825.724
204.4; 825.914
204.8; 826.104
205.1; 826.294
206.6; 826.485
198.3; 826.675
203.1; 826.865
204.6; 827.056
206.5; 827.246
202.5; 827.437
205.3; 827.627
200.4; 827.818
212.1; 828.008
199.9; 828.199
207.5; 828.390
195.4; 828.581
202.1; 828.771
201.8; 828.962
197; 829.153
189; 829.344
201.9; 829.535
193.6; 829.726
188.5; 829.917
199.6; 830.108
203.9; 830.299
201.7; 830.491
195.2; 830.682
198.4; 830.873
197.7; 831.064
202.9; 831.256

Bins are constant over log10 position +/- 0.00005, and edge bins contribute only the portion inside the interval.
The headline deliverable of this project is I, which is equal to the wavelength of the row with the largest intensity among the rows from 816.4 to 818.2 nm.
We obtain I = 817.777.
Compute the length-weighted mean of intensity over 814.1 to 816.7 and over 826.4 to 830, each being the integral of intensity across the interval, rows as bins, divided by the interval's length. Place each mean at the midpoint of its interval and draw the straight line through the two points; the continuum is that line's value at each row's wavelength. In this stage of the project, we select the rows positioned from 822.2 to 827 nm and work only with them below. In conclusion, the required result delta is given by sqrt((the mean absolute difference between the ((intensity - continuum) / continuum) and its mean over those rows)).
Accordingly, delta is 0.143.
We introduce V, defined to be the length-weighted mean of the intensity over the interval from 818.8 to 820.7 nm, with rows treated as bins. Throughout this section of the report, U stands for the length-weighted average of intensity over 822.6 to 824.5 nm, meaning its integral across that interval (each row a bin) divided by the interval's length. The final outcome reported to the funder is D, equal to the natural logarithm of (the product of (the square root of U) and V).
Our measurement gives 7.925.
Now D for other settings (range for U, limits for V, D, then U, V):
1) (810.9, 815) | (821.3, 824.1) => 7.962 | 205.0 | 201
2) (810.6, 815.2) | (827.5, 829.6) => 7.965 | 204.9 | 201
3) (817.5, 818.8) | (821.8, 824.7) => 7.948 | 197.3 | 201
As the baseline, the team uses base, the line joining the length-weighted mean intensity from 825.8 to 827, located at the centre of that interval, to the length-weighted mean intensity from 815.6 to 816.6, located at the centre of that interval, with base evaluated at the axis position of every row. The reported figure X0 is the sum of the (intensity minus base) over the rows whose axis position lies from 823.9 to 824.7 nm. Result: 6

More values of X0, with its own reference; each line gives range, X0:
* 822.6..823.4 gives -17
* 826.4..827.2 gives -2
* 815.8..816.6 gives -2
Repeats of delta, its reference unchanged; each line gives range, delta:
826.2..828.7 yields 0.130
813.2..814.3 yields 0.164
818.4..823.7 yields 0.187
